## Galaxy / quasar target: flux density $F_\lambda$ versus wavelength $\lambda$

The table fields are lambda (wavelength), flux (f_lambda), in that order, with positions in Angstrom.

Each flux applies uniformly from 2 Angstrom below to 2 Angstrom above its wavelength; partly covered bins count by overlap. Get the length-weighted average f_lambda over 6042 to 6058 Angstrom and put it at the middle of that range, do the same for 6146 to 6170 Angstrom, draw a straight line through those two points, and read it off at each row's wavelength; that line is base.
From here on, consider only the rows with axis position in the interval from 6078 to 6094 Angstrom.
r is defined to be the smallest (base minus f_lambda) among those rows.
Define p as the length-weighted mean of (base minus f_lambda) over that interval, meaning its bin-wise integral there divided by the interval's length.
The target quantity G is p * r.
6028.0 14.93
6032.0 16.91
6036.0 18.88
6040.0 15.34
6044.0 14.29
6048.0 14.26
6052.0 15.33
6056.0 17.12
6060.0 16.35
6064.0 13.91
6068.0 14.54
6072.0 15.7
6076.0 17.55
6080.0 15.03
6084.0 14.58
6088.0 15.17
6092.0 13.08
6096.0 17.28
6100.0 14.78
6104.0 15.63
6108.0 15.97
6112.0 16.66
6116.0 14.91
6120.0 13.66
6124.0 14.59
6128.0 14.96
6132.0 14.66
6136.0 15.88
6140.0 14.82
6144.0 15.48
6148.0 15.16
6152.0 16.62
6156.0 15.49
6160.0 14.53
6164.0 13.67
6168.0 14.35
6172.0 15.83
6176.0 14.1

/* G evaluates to -0.01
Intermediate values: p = 0.69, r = 0.0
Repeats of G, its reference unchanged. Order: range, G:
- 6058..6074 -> -0.09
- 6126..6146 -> 0.11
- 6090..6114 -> 0.97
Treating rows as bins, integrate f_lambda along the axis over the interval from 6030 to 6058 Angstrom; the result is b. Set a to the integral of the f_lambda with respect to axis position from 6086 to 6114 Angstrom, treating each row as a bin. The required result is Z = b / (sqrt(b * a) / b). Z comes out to 456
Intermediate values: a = 434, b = 449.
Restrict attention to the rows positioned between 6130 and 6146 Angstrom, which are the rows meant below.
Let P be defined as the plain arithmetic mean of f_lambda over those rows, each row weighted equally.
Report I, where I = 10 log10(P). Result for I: 11.8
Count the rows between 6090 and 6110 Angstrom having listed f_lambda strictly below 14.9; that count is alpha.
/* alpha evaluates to 2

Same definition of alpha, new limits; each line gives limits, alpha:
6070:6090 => 1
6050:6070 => 2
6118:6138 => 3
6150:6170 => 3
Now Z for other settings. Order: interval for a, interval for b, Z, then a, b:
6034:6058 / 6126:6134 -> 66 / 381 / 118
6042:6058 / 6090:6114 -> 462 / 244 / 374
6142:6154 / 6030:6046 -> 308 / 189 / 262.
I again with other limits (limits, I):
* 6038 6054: 11.7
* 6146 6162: 11.9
